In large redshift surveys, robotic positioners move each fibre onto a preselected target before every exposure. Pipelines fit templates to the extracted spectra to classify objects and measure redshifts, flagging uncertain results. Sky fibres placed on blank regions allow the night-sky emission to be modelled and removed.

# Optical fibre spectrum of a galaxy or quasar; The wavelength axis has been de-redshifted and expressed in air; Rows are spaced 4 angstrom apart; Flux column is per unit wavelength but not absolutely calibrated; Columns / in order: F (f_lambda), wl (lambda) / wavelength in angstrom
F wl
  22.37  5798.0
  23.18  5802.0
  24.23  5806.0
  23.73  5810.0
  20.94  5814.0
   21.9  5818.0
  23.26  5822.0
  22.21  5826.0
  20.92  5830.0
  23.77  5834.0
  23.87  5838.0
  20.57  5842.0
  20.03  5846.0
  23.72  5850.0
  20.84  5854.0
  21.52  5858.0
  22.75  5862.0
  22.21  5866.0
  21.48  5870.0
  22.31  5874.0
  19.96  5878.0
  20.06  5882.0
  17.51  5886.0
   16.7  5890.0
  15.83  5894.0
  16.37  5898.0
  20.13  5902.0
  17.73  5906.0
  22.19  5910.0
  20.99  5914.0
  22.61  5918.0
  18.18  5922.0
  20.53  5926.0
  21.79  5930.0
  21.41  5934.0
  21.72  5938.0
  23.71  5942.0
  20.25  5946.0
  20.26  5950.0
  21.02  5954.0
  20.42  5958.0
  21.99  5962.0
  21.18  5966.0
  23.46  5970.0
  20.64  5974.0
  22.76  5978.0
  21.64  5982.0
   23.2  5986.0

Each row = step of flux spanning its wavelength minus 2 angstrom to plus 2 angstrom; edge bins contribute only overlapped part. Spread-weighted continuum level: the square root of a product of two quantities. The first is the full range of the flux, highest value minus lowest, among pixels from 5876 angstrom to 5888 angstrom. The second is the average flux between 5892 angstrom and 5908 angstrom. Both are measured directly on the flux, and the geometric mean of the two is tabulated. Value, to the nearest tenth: 6.7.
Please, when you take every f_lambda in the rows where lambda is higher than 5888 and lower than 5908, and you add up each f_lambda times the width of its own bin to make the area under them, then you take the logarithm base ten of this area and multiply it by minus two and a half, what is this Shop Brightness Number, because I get -6.35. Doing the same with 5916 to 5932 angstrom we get -6.30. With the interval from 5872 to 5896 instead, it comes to -6.63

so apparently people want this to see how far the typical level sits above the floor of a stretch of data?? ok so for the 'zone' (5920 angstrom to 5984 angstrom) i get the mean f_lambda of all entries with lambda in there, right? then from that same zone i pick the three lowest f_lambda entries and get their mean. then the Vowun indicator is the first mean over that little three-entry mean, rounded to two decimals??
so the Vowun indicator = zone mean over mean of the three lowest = 1.09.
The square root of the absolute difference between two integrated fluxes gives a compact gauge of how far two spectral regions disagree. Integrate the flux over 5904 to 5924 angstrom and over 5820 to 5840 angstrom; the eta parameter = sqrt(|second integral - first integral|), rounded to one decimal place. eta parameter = 7.0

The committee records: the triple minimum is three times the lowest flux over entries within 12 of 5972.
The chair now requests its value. 61.9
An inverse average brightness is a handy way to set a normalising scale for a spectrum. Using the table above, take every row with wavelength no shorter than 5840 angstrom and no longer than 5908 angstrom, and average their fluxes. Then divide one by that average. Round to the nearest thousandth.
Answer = 0.050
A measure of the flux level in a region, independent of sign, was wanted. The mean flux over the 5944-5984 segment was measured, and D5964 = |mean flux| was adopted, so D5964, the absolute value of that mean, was 21.4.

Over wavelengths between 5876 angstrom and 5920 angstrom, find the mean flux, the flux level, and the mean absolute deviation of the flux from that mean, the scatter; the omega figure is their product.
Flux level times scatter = 39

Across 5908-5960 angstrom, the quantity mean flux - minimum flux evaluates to 3.0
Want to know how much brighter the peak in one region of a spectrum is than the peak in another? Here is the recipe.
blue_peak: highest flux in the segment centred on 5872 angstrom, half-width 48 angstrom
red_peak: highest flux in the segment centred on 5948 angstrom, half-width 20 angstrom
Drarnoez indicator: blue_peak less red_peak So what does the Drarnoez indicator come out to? 0.16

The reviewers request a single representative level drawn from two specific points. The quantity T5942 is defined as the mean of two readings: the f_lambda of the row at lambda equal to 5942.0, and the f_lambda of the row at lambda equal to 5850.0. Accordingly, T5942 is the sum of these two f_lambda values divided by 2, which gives 23.7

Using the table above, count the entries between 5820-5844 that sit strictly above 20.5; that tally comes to 6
